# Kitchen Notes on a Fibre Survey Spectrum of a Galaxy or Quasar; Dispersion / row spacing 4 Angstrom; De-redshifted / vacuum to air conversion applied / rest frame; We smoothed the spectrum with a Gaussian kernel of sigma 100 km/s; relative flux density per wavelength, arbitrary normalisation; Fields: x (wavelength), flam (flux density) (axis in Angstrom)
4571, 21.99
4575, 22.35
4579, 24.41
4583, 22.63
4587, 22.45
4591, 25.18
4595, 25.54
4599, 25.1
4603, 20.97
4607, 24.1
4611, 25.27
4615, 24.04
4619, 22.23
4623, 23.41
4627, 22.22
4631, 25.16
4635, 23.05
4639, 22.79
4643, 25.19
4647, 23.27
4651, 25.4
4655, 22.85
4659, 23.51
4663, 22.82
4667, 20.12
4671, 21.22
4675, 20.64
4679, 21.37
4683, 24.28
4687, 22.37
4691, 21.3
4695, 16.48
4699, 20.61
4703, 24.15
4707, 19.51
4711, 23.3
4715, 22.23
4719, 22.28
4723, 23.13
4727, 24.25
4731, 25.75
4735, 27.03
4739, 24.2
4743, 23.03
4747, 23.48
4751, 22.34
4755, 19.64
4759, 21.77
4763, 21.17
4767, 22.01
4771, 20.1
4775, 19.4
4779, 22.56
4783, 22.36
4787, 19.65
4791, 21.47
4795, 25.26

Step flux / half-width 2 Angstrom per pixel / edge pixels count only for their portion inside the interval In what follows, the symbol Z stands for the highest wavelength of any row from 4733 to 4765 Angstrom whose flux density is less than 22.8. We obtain 4763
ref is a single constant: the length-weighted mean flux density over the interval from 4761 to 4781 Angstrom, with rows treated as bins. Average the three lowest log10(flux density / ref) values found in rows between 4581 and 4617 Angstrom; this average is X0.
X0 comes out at 0.019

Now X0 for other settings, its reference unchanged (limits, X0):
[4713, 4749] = 0.029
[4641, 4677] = -0.008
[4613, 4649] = 0.027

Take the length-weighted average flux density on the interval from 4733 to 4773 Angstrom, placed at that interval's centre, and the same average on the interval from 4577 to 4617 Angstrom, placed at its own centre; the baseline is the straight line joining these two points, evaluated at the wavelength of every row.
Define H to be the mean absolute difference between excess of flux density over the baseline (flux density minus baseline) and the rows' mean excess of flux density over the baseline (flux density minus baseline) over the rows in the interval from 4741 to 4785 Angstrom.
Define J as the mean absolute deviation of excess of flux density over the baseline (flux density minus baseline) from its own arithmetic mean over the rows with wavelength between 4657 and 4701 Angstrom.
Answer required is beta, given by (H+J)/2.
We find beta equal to 1.23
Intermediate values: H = 1.1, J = 1.36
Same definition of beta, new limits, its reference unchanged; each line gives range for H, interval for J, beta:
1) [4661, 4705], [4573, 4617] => 1.39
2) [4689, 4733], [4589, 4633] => 1.60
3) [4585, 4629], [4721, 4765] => 1.36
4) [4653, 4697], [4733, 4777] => 1.49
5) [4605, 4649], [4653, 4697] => 1.17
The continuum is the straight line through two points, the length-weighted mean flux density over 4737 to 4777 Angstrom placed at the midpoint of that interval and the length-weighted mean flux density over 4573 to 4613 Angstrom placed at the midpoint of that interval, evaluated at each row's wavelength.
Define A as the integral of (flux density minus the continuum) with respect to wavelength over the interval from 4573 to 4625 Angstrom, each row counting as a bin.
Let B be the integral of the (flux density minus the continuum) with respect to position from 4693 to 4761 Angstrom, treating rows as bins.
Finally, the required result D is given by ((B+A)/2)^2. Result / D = 186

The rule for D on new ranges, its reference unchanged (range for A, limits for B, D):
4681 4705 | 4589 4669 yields 1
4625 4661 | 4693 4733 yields 61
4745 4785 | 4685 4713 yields 461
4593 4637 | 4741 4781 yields 6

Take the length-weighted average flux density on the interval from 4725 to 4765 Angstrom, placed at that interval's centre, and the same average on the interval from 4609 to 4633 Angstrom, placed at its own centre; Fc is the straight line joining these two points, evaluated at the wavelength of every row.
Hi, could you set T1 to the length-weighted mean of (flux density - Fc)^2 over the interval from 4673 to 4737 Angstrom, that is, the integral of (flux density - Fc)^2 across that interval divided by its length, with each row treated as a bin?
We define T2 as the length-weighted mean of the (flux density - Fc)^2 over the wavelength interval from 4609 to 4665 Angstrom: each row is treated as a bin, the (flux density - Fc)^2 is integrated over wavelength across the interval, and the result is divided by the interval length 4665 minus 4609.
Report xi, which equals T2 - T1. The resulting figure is -6.0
